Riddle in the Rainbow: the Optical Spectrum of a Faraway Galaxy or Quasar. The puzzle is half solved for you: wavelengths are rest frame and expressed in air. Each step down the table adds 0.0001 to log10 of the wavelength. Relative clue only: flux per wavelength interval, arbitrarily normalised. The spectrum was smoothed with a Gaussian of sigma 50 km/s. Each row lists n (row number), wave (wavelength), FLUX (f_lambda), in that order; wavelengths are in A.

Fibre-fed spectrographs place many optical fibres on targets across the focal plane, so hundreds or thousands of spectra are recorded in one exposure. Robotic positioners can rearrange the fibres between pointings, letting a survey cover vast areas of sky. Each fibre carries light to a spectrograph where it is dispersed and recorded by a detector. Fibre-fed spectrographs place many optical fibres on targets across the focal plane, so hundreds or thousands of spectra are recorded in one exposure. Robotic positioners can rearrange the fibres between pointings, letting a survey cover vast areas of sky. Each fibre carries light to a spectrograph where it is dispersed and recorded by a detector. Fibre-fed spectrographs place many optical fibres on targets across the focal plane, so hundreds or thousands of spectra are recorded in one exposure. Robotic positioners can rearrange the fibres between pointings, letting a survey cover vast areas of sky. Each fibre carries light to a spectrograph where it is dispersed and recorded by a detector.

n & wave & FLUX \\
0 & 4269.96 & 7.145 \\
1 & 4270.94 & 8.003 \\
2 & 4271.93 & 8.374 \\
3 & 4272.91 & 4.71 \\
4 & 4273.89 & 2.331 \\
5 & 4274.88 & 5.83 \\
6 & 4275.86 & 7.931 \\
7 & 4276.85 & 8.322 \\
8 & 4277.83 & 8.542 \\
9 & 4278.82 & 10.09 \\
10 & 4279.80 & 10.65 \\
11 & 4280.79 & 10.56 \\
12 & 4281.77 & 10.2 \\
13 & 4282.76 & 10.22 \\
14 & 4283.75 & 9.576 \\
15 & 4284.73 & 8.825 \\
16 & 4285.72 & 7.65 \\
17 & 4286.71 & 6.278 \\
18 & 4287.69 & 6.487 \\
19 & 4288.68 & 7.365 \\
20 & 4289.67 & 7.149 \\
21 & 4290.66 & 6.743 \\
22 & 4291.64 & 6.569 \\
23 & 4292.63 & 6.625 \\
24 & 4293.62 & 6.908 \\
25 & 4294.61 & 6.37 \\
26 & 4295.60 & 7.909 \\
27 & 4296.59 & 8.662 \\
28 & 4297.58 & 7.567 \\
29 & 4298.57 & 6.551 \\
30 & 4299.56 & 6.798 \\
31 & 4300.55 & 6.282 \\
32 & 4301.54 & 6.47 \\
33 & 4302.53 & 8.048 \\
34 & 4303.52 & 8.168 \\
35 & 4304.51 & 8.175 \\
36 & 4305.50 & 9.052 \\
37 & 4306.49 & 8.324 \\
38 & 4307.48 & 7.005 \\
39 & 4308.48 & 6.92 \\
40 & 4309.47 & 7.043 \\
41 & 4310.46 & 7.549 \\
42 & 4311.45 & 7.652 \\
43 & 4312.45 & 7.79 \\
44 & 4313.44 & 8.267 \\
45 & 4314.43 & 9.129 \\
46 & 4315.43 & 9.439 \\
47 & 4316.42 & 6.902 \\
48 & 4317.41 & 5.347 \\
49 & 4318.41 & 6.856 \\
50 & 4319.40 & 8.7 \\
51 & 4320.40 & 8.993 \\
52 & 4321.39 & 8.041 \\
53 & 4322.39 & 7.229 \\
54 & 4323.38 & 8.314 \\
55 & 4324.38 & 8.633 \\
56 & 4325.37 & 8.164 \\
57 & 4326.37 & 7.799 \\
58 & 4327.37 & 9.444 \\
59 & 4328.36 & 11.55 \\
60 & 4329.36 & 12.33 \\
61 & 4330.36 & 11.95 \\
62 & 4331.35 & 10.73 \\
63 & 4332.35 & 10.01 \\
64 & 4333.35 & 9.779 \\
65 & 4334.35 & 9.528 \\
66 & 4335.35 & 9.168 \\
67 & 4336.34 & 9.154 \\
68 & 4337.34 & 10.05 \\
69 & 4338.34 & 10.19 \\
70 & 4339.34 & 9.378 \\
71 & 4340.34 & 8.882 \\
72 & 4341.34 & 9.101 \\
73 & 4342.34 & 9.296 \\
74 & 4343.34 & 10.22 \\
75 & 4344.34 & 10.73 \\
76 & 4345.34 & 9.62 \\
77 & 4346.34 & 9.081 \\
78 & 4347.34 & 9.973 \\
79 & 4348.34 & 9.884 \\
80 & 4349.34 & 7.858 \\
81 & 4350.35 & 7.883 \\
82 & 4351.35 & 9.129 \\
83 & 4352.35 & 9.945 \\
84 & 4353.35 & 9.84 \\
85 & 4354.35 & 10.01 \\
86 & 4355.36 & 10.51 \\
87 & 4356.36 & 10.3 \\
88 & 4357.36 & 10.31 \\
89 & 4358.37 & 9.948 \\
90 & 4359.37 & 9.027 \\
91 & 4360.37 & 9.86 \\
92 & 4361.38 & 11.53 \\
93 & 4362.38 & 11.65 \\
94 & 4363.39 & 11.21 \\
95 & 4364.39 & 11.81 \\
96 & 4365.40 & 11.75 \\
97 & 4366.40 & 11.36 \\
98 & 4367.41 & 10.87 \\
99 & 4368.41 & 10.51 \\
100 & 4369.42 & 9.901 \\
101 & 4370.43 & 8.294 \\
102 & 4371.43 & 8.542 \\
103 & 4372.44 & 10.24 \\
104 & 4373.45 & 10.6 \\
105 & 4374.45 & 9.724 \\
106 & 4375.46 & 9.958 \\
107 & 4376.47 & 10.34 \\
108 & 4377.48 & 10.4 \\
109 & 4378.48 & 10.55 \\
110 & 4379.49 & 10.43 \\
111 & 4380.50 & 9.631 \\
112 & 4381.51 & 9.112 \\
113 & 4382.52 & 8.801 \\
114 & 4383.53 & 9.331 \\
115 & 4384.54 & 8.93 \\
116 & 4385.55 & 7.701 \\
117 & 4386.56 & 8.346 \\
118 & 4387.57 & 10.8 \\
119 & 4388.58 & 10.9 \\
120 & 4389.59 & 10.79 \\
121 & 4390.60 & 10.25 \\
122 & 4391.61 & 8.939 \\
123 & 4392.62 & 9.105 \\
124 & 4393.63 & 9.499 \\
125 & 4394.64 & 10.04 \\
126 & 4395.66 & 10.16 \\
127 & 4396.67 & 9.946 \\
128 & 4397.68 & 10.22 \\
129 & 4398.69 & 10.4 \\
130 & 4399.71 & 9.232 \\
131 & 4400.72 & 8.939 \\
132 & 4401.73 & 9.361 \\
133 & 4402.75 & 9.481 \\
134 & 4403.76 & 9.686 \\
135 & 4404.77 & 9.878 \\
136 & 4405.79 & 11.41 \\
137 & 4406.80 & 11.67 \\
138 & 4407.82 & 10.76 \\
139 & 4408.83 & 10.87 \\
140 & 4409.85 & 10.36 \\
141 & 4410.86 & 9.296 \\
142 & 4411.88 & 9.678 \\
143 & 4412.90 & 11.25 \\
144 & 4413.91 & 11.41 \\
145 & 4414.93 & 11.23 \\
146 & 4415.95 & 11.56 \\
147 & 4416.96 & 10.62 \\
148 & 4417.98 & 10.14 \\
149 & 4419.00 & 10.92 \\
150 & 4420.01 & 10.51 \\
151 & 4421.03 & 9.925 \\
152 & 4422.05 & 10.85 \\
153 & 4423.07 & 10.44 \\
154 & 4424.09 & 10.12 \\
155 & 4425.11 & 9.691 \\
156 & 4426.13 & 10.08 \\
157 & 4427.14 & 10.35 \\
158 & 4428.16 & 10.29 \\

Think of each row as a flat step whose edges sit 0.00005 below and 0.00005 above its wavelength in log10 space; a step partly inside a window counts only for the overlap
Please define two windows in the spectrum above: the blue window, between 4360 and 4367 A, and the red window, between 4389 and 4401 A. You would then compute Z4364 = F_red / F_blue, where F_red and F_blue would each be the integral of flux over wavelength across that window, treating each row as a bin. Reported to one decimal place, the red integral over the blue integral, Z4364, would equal 1.5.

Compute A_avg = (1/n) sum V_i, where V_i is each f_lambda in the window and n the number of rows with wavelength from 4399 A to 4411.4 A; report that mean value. 10.08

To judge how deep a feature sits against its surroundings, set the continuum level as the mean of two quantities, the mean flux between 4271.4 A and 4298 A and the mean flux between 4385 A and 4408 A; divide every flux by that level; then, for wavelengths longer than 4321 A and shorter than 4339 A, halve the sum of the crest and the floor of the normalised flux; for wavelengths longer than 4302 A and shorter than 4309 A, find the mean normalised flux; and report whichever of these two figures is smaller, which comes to 0.903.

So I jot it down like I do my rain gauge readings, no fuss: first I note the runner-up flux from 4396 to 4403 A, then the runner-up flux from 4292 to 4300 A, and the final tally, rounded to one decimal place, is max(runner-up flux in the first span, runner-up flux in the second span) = 10.2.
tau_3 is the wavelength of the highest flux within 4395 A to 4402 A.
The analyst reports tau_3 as 4398.69 A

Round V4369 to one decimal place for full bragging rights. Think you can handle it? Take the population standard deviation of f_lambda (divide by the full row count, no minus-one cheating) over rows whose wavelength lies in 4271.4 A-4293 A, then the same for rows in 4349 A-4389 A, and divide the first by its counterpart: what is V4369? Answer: 1.9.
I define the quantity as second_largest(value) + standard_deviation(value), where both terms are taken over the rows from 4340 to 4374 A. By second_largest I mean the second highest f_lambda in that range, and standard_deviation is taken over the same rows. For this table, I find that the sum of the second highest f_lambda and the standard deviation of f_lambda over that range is 12.8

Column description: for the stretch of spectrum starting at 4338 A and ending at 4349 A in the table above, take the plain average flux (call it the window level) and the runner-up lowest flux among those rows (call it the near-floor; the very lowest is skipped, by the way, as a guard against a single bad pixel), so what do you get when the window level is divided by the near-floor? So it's 1.06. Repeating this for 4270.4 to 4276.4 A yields 1.32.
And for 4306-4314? 1.08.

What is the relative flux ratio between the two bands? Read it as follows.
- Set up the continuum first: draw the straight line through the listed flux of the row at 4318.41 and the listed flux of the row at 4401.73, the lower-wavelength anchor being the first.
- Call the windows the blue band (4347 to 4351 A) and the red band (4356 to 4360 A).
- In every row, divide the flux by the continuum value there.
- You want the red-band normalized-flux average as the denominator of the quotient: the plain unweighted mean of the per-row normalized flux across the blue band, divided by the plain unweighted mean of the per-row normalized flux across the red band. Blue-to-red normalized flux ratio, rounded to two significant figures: 0.93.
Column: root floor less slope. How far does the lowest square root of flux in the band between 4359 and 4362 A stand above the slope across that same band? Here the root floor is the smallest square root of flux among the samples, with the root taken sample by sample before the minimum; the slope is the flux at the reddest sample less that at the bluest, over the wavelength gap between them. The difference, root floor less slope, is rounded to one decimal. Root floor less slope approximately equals 1.8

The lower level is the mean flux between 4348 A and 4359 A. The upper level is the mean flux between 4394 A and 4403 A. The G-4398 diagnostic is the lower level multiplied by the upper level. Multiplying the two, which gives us 94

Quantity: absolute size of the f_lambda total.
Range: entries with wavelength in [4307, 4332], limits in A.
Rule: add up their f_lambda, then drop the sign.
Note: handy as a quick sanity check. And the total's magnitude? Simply 212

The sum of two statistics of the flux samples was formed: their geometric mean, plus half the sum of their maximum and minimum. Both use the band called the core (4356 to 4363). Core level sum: 20.7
